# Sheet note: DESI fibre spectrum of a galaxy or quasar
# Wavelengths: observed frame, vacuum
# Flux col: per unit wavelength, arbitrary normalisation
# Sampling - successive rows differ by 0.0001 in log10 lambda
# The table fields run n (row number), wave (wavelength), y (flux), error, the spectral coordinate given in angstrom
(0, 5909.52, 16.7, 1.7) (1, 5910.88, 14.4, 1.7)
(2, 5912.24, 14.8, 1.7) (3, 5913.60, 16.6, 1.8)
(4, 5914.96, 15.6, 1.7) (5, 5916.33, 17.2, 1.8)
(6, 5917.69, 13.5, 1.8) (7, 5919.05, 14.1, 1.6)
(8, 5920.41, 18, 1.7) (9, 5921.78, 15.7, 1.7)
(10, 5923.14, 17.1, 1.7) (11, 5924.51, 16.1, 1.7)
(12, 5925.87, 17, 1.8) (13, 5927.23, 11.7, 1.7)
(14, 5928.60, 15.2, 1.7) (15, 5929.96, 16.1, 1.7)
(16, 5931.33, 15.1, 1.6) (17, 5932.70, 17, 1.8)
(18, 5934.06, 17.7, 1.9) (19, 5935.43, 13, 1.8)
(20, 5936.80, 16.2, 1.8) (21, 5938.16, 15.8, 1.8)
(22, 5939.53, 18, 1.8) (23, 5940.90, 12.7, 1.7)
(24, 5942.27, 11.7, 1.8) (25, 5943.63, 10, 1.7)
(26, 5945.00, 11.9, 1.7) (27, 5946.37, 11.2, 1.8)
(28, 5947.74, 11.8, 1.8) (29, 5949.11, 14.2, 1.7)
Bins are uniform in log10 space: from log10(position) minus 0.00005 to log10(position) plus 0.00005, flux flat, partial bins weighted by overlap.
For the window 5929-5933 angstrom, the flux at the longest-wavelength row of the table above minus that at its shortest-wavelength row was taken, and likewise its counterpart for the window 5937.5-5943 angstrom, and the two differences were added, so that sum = -3.2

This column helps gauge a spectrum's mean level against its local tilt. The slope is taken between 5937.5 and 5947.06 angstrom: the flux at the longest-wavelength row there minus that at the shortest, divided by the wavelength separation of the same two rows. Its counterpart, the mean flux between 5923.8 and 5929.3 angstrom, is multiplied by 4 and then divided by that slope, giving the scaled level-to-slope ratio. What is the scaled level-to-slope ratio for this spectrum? -107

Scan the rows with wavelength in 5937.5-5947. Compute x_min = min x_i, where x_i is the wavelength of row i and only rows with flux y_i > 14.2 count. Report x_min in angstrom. 5938.16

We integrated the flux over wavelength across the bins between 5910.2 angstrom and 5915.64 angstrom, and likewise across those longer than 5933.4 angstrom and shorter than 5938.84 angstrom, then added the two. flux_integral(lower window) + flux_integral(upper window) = 169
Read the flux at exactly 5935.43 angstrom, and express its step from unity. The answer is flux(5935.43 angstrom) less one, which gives 12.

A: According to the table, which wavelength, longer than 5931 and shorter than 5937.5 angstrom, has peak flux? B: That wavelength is 5934.06 angstrom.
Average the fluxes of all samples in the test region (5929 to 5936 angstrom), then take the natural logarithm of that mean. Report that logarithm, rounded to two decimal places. 2.76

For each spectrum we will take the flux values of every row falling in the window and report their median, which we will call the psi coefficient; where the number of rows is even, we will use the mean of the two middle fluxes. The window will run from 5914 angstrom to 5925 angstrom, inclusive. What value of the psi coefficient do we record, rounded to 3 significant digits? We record 15.9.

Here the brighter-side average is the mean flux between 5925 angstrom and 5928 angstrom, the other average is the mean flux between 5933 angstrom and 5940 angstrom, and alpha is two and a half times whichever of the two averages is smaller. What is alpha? 36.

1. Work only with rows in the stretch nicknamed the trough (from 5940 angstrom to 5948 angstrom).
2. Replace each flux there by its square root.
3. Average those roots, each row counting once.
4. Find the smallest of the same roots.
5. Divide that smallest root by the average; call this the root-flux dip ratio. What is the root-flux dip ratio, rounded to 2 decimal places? 0.93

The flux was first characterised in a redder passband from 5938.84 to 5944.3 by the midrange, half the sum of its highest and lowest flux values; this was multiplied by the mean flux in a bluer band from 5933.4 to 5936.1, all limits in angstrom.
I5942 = 215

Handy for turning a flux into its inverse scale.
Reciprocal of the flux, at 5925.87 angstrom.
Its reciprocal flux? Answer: 0.0588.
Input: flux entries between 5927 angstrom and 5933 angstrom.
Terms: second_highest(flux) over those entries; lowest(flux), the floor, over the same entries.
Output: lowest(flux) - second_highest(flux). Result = -4.4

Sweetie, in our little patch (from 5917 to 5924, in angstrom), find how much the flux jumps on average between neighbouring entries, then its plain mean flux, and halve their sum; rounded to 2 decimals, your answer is 8.87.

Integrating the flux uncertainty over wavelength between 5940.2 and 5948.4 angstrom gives 14.4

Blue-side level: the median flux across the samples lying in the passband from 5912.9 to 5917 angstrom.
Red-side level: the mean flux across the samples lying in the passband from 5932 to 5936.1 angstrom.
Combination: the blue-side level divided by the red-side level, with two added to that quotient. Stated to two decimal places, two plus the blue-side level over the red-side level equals 3.04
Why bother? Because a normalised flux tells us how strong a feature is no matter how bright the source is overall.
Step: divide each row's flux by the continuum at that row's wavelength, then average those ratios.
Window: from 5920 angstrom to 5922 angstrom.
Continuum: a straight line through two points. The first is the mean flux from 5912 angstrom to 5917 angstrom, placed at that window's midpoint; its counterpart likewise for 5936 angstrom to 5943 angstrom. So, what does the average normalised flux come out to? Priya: 1.07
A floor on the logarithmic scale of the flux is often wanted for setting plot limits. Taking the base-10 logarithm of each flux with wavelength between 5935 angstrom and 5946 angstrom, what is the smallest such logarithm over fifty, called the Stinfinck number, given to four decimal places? 0.0200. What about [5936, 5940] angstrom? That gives 0.0240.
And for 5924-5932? 0.0214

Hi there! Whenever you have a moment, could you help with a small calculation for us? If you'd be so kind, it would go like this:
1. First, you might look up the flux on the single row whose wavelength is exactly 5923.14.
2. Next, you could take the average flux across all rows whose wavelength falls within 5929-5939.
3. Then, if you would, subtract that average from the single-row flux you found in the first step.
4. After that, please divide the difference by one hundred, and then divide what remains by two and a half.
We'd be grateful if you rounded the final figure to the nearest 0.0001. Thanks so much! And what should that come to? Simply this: 0.0050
